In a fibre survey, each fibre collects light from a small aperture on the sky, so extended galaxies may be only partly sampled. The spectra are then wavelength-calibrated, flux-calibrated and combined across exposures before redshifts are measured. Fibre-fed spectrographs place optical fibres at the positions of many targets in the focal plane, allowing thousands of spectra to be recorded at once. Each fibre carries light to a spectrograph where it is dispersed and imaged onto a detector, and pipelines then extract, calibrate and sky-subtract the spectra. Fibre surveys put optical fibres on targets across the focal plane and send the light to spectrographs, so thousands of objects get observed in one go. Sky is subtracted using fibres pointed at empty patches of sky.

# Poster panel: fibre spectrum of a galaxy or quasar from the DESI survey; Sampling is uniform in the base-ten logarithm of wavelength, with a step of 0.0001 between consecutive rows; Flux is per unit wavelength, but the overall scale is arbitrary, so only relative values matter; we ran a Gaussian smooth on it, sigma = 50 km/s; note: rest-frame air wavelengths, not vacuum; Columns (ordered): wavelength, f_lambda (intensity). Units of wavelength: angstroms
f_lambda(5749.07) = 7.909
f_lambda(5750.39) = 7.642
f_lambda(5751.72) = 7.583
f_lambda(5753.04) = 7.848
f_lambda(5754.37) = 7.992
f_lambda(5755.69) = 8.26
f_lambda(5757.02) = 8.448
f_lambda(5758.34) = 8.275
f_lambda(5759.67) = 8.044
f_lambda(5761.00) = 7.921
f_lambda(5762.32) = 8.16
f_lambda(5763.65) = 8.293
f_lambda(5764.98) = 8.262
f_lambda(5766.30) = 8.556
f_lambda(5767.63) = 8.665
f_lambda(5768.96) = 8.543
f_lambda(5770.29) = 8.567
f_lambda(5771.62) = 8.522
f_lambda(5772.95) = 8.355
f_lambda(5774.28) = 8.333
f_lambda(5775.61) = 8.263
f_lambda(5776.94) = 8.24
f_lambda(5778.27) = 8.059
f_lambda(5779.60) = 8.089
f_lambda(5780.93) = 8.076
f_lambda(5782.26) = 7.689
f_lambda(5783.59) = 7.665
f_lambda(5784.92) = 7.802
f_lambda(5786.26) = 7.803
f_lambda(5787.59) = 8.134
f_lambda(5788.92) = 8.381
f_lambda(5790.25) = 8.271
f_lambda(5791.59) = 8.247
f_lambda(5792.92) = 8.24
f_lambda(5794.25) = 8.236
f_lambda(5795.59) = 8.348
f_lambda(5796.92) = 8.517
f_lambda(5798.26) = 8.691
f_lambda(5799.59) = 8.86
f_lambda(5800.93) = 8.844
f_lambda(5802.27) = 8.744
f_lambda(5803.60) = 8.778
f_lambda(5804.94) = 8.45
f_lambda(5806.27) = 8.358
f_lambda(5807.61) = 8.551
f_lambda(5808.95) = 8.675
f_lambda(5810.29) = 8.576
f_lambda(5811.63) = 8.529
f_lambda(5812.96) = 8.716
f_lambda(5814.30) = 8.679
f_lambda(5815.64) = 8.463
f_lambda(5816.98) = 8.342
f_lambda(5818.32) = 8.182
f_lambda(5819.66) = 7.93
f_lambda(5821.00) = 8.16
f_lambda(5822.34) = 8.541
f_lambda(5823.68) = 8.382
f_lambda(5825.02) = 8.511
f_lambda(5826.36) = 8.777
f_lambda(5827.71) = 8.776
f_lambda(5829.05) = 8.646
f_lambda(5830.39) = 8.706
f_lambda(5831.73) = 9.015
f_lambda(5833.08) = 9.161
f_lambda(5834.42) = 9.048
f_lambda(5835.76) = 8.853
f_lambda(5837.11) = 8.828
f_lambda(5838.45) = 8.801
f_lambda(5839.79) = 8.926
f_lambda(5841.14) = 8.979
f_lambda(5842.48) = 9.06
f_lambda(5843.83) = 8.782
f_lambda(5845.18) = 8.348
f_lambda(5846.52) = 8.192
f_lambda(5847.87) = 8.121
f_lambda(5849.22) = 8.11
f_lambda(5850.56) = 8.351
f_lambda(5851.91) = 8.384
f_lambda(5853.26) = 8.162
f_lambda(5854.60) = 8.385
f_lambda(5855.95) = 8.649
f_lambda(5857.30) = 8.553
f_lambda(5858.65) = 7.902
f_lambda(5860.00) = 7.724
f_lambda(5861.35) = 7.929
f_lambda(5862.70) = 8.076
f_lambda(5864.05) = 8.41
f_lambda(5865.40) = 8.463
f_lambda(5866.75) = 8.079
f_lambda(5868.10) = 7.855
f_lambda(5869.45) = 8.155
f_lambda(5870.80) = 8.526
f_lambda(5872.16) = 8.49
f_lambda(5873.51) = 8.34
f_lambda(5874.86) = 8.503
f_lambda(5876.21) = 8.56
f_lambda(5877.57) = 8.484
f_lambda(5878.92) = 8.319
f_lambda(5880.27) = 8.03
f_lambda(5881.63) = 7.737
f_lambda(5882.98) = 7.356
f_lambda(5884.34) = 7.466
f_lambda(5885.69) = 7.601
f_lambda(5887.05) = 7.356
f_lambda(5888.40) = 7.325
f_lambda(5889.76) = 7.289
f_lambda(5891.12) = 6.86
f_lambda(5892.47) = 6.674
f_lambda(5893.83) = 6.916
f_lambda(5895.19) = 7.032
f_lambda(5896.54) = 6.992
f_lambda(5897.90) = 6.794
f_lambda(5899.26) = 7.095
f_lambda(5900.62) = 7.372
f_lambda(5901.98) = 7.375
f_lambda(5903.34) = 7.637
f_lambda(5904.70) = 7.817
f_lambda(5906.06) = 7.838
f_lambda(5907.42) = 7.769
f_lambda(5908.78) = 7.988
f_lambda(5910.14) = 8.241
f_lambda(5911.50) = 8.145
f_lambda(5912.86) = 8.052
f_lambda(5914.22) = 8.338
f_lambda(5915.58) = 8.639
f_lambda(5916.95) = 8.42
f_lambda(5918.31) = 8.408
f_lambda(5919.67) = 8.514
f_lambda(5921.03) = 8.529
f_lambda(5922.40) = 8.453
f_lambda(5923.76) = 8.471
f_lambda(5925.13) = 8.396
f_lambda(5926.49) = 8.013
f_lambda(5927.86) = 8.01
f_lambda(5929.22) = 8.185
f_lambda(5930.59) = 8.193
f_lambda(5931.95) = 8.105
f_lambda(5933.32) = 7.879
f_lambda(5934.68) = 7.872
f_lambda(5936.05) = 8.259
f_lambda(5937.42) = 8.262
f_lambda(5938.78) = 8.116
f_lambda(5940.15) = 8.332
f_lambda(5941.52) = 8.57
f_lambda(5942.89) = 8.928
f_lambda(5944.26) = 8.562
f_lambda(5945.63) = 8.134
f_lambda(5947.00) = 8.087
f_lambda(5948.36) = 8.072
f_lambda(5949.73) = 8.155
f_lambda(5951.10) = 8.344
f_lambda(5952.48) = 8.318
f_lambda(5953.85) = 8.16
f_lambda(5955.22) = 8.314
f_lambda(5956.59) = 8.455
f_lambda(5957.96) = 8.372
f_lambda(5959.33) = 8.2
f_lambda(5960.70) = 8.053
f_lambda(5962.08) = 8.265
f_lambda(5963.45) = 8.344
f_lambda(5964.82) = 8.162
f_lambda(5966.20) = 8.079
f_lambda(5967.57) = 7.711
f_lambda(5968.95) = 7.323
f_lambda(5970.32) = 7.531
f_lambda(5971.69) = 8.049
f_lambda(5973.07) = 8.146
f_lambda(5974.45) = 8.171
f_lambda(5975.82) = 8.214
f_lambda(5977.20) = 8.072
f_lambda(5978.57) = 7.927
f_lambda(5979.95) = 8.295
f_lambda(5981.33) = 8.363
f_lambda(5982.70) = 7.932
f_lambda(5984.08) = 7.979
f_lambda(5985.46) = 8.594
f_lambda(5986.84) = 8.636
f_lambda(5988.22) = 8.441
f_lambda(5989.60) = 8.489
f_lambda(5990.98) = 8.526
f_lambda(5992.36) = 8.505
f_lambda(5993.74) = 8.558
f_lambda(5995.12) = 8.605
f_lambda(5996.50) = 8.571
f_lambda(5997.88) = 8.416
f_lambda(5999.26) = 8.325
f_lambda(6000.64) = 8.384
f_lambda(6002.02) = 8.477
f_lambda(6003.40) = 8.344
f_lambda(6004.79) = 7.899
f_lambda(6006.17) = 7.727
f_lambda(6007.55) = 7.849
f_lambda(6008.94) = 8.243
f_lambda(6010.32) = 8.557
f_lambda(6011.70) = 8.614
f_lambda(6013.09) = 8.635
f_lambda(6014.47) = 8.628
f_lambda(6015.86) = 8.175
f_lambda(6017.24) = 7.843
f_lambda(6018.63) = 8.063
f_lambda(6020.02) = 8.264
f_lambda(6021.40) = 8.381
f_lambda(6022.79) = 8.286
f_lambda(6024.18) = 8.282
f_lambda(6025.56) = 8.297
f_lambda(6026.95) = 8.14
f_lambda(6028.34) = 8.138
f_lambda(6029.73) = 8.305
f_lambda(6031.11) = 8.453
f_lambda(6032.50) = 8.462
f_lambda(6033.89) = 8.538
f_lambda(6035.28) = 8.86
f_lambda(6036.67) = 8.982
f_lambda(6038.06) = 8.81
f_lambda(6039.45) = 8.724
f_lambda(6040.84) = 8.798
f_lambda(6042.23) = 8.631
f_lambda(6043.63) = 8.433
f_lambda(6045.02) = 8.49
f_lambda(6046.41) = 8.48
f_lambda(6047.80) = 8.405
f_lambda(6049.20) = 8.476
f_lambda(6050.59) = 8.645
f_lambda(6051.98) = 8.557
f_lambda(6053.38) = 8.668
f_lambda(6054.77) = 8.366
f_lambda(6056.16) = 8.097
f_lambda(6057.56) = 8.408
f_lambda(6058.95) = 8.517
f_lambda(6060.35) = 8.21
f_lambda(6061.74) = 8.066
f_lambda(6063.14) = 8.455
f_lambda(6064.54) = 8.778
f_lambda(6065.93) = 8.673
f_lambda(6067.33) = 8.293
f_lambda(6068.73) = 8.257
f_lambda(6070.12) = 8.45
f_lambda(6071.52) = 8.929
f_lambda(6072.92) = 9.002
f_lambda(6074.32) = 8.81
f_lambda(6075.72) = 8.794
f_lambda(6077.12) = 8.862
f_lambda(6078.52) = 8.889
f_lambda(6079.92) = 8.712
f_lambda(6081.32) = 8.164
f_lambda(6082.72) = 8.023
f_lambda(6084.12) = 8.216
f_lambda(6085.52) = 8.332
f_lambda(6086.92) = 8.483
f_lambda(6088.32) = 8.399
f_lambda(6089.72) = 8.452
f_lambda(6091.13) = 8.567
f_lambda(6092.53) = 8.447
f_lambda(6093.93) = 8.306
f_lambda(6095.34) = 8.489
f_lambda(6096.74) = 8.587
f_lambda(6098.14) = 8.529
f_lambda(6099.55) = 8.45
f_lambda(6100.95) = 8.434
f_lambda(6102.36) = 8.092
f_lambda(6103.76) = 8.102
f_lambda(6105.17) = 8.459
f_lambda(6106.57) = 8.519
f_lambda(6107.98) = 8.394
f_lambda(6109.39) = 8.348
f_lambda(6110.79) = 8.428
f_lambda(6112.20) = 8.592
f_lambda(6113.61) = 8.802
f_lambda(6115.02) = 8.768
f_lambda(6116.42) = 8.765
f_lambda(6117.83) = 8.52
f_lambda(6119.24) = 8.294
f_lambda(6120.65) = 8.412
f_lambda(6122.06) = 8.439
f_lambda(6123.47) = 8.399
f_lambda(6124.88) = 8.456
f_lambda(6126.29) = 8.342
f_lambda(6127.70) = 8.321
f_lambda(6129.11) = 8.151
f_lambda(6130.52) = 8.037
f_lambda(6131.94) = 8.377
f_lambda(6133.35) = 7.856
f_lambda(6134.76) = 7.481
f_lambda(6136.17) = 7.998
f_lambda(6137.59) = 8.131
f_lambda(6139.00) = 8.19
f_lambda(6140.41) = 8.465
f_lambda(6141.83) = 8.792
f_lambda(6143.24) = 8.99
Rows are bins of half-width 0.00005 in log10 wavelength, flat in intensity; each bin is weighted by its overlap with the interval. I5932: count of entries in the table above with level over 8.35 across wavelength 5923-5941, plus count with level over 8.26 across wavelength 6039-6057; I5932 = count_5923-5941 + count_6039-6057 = 14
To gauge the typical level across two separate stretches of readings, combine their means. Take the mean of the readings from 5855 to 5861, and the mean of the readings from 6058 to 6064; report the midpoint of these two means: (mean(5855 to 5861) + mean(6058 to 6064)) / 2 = 8.26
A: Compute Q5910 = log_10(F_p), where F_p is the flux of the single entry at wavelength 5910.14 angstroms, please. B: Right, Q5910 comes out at 0.916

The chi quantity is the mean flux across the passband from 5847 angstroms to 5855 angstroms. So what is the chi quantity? 8.25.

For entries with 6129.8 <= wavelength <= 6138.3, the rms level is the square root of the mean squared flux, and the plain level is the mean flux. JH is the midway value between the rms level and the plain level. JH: 7.98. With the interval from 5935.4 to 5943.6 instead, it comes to 8.41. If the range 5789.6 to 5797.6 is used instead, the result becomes 8.31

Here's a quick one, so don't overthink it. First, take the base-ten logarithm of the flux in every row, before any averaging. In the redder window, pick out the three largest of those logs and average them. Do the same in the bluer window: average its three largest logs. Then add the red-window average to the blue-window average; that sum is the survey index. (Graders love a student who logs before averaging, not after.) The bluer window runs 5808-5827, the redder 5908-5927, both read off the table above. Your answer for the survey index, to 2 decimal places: 1.87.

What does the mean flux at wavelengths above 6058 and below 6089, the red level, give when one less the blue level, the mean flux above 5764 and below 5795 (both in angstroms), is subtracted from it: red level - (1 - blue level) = 15.73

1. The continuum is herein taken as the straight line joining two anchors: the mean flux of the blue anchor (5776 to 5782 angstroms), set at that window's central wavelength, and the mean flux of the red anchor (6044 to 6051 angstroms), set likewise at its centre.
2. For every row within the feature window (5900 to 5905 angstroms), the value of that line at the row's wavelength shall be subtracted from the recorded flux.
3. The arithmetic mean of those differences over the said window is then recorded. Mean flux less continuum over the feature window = -0.7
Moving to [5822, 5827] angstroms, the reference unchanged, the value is 0.4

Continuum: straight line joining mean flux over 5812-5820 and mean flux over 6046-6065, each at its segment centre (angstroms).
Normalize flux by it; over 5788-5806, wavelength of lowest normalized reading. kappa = 5794.25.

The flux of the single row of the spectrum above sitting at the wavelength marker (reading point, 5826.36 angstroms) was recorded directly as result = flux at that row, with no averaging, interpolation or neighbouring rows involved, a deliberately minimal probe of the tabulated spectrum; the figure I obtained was 8.777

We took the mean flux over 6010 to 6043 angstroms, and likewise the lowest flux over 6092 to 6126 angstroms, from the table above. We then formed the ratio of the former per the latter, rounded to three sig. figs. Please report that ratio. 1.04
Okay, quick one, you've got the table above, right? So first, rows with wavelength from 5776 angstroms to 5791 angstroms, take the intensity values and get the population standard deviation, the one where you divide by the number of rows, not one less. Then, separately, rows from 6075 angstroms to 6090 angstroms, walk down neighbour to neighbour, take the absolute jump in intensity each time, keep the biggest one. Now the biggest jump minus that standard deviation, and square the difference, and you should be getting 0.10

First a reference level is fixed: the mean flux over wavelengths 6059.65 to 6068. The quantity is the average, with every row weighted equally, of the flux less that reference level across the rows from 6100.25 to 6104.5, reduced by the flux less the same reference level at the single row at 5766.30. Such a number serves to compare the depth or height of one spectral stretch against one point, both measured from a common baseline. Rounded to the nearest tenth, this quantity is -0.3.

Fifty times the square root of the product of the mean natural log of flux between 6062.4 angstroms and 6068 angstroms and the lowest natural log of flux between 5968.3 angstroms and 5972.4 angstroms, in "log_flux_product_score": 103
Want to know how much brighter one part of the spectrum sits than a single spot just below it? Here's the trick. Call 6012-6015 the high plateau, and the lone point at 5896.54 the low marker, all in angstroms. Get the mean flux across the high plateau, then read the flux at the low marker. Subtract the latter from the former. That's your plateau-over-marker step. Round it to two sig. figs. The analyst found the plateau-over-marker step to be 1.6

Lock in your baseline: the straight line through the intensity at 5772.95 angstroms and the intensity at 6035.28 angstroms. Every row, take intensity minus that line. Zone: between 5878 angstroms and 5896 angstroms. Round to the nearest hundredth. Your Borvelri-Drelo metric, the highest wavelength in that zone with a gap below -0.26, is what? 5895.19 angstroms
